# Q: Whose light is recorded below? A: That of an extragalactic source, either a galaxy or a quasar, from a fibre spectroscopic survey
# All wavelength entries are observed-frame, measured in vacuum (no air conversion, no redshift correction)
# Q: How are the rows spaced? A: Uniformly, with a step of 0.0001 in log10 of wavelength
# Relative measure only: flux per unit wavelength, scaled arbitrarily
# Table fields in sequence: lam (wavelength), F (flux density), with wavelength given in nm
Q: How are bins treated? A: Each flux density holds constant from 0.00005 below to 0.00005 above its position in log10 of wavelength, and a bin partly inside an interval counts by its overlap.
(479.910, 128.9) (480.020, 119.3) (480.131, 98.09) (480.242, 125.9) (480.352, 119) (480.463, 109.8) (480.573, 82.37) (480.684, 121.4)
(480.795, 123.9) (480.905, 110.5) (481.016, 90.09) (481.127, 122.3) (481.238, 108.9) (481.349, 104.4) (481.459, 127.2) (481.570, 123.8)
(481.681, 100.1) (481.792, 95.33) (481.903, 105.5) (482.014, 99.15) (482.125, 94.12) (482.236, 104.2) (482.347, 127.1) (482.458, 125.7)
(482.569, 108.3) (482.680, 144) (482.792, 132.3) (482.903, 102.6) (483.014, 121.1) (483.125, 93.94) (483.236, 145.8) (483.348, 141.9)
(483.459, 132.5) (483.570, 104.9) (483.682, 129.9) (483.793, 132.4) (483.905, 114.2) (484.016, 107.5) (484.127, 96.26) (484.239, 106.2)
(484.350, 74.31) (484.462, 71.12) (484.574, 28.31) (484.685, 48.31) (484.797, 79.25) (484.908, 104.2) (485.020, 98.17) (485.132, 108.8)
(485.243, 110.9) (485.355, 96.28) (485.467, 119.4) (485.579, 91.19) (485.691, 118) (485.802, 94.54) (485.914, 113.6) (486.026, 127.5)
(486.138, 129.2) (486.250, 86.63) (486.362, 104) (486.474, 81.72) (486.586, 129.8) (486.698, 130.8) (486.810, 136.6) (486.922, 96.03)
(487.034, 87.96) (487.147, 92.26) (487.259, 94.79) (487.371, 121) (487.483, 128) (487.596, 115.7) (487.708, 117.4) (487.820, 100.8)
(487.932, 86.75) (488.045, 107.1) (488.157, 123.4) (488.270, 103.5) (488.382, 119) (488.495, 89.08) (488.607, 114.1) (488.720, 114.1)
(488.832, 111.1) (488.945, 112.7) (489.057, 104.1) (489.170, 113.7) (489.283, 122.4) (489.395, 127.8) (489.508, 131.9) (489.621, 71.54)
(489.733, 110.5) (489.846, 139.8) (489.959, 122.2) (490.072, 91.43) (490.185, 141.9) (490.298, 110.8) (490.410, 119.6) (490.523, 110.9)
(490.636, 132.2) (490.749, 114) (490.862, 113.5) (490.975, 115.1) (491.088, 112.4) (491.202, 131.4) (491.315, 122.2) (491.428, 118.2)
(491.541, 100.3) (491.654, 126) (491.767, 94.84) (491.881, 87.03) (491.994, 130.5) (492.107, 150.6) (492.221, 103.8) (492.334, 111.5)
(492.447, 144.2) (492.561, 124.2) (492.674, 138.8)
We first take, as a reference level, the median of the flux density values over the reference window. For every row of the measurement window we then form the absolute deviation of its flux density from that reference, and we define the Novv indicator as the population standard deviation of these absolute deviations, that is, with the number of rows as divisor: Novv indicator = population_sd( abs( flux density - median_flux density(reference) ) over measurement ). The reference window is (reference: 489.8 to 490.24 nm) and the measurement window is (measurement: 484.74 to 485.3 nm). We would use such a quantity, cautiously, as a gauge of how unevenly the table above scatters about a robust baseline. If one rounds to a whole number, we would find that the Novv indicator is 11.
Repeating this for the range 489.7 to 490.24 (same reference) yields 12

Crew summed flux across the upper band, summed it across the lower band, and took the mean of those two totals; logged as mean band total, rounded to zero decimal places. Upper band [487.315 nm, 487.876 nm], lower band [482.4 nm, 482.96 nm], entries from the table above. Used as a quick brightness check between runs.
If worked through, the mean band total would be 598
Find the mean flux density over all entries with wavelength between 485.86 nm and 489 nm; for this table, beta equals 110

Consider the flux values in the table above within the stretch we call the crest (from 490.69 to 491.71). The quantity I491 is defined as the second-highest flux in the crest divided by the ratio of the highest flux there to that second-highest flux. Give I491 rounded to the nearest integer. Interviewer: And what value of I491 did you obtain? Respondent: 121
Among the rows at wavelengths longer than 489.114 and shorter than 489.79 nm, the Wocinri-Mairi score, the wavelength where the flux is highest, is 489.508 nm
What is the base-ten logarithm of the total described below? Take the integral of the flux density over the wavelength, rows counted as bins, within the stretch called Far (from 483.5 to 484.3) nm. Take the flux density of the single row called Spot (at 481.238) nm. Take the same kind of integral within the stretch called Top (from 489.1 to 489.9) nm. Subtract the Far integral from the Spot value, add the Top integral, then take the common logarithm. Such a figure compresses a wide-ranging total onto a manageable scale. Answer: 2.05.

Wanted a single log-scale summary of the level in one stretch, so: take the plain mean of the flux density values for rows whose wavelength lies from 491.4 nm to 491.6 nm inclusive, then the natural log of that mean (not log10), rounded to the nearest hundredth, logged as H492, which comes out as 4.69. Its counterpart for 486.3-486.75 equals 4.71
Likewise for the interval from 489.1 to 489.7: 4.73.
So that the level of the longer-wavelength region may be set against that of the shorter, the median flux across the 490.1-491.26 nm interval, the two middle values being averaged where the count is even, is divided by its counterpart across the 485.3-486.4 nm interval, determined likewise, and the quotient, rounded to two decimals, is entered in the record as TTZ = 1.05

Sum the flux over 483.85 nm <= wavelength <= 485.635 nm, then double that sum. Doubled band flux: 2909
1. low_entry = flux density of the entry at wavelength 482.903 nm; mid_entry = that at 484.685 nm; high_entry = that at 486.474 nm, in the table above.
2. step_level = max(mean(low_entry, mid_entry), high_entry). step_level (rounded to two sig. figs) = 82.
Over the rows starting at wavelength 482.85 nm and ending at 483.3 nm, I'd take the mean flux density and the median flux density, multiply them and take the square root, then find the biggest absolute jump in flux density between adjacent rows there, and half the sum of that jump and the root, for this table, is 83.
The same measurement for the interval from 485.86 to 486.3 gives 80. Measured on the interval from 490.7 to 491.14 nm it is 58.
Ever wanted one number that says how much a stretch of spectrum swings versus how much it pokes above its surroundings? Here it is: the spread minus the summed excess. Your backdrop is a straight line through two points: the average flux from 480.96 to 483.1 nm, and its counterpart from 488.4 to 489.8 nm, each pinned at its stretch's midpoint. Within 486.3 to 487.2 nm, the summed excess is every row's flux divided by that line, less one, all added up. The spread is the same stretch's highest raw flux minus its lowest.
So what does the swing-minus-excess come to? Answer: 55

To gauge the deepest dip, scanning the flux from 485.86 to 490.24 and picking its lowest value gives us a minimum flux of 71.54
